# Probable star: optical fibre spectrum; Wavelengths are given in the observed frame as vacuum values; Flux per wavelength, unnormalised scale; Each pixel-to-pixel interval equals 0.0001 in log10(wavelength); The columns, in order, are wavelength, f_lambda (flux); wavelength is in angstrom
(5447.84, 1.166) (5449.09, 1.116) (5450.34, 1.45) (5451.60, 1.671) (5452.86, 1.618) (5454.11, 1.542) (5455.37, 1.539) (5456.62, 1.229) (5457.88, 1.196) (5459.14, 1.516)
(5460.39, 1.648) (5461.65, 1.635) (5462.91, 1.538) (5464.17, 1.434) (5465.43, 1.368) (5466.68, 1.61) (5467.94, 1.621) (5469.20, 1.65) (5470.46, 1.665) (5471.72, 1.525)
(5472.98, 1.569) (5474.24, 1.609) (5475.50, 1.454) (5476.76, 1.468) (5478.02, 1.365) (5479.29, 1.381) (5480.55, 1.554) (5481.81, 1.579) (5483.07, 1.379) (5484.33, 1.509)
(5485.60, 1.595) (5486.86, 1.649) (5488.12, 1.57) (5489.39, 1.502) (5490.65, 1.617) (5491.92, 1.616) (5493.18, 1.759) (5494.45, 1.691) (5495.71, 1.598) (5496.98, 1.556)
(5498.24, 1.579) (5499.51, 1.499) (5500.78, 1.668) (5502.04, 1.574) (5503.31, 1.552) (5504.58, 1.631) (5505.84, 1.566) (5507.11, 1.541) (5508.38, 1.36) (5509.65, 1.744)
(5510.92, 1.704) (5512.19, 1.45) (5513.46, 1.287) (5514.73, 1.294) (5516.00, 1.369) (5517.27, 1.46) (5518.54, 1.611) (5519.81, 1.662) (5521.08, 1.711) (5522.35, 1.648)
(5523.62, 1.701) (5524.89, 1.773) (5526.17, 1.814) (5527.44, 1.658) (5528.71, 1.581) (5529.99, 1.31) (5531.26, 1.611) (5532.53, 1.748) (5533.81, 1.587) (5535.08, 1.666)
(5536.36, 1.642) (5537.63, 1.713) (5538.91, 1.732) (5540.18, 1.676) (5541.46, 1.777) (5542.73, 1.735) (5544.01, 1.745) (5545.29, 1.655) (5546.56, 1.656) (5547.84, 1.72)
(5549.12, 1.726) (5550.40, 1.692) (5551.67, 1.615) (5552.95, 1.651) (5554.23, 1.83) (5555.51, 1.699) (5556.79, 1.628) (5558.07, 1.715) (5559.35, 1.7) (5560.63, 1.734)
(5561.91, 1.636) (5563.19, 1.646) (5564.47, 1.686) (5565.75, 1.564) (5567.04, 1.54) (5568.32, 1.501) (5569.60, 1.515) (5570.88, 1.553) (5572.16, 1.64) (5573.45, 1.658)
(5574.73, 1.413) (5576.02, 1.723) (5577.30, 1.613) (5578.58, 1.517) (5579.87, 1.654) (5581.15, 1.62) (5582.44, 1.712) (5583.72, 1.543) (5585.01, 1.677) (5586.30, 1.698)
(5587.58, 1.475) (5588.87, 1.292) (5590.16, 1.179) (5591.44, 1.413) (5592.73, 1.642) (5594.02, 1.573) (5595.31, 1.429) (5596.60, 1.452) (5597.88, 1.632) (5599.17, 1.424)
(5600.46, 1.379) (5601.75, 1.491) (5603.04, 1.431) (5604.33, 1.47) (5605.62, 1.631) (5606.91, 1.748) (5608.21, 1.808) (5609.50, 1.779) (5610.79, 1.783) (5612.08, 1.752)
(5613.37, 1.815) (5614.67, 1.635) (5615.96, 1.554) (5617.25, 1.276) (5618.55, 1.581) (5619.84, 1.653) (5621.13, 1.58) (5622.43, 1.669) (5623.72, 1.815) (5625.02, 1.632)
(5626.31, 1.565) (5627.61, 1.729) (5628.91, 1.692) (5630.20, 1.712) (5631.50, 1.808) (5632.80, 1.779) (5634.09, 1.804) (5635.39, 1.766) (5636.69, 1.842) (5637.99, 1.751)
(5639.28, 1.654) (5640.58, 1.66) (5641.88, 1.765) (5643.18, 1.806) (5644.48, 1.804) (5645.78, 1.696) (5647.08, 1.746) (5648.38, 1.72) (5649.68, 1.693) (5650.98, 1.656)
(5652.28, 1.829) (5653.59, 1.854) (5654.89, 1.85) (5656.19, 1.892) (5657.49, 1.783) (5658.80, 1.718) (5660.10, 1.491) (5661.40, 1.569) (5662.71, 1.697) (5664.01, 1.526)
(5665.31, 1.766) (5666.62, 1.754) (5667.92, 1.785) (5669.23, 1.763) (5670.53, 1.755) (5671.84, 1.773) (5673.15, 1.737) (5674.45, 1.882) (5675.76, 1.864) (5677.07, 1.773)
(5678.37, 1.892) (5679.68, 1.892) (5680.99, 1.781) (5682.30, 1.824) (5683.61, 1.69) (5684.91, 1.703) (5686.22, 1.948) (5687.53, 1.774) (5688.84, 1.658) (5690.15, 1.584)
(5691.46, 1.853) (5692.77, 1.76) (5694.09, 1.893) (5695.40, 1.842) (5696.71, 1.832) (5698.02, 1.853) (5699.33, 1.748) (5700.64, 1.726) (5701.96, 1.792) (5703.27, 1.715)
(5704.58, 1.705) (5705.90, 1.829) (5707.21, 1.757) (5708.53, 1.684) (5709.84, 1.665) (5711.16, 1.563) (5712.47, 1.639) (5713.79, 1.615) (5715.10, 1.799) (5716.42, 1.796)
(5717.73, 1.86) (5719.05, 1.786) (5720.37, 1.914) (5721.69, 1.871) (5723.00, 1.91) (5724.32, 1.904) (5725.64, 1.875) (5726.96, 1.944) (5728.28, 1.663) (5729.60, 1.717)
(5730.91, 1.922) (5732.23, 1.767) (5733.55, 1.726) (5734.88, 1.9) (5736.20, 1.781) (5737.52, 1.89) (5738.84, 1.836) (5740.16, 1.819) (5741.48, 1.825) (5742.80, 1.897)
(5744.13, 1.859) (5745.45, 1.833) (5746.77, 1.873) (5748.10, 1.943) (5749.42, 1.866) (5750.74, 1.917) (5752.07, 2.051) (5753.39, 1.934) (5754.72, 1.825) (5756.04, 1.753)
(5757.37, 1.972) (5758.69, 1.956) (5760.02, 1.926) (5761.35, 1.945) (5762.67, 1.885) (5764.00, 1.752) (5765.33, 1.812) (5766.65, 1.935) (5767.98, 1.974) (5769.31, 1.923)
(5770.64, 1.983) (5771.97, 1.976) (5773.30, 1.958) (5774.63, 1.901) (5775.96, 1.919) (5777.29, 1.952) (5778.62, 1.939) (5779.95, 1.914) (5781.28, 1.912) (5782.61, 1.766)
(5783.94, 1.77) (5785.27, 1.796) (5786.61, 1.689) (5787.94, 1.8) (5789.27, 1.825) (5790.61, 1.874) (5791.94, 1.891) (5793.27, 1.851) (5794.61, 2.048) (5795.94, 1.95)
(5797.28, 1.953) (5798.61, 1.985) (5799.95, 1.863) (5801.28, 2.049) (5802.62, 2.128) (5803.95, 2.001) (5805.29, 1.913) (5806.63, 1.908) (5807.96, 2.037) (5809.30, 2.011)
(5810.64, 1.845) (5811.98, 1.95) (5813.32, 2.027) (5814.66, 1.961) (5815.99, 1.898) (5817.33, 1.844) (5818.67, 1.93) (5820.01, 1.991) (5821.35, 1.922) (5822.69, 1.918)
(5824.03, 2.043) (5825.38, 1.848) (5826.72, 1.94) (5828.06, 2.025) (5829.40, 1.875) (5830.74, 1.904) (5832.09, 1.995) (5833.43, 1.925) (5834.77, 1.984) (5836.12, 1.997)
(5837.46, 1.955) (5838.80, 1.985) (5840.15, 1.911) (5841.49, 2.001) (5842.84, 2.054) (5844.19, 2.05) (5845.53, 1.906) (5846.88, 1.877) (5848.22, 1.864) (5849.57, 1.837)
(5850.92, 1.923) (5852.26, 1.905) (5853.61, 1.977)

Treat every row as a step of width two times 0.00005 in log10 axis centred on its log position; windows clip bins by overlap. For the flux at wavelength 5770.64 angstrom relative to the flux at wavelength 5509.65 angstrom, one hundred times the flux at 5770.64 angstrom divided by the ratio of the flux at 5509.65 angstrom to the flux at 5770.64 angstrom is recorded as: 225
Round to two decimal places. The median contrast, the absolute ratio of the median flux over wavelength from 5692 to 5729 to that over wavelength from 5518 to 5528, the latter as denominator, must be 1.07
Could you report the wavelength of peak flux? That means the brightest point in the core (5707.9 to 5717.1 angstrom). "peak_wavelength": 5715.10 angstrom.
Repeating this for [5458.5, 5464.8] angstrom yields 5460.39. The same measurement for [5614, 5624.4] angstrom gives 5623.72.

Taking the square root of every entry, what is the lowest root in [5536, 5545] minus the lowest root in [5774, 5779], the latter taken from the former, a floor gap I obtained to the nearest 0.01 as -0.10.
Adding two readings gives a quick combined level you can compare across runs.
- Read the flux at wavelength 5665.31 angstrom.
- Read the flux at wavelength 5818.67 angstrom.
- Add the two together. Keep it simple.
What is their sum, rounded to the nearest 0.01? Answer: 3.70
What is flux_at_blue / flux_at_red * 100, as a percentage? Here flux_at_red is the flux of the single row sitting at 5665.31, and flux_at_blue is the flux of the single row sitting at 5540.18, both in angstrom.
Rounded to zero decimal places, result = 95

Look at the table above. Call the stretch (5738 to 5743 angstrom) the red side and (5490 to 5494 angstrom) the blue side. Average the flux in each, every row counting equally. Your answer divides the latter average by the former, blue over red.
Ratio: 0.90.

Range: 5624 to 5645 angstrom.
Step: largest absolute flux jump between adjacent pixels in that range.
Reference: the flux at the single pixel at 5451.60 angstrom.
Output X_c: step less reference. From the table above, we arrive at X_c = -1.51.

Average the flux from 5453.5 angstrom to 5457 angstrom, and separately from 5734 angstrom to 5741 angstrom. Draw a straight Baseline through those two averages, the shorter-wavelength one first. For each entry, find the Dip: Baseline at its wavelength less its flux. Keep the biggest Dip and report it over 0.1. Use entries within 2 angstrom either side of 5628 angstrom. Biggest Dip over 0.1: 1.2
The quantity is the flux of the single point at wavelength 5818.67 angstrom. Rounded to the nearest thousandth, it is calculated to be 1.930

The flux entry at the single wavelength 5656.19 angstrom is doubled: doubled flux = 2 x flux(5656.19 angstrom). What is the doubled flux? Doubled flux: 3.78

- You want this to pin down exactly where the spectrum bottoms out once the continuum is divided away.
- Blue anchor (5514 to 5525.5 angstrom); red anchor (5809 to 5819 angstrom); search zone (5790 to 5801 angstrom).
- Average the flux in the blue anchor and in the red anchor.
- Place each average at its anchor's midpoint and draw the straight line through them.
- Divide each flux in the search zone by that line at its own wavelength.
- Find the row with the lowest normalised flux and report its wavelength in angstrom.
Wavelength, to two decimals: 5793.27 angstrom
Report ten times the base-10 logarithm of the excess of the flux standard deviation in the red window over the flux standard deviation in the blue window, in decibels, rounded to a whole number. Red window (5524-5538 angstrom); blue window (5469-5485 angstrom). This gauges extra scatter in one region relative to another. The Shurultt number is -15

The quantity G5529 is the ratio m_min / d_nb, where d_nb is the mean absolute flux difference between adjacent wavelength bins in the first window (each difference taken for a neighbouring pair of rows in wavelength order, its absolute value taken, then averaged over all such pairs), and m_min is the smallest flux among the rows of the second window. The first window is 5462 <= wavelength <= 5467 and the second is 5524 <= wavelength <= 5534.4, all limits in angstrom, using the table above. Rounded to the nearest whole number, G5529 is 10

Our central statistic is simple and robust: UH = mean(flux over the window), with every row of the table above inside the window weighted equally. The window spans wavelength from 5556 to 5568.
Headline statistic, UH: 1.65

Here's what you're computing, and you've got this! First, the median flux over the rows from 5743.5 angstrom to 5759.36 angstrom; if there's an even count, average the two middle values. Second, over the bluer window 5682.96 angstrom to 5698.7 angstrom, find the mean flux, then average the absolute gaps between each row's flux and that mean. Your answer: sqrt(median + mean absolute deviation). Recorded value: 1.41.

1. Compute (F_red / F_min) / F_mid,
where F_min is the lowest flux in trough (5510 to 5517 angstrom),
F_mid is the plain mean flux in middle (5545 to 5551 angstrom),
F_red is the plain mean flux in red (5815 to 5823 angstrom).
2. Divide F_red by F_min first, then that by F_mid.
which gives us 0.88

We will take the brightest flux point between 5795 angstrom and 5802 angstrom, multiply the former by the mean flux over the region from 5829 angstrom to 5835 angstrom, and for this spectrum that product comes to 3.97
